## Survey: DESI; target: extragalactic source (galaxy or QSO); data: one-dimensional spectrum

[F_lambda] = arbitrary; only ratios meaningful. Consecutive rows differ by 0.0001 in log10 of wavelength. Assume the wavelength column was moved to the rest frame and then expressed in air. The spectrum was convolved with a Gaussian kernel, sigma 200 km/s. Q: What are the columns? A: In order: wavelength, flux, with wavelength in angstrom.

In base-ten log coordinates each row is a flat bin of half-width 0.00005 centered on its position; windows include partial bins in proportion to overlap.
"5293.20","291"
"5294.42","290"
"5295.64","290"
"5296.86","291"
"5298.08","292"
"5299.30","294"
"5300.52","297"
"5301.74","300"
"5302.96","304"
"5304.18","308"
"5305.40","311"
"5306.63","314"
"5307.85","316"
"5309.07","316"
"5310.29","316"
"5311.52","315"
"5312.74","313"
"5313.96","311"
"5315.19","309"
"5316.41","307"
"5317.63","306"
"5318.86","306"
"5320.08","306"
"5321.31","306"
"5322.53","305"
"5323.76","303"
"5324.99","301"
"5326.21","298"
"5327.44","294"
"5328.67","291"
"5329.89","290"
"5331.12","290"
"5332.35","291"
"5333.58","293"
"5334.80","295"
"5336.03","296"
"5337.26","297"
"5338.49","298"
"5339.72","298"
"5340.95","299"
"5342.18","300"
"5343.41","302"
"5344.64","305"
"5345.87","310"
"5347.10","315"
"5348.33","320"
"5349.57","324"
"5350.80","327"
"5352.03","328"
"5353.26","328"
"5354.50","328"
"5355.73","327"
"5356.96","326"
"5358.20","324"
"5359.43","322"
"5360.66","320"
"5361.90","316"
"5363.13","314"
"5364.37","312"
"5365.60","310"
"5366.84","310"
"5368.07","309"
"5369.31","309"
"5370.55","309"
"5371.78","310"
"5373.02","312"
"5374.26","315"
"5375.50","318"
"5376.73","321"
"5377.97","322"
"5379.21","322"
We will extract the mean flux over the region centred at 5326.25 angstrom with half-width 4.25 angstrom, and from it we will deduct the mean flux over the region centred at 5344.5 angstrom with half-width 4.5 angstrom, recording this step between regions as -10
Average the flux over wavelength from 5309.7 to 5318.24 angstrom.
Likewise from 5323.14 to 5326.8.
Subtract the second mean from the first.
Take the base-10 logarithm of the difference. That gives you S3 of 1.0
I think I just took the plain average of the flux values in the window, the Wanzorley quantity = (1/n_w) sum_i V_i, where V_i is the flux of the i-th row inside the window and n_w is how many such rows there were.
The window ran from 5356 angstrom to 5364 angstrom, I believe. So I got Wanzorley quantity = 320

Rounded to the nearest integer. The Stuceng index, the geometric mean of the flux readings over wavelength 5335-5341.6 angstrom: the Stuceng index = 298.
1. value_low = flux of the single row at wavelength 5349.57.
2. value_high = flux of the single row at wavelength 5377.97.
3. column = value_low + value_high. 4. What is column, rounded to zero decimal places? 646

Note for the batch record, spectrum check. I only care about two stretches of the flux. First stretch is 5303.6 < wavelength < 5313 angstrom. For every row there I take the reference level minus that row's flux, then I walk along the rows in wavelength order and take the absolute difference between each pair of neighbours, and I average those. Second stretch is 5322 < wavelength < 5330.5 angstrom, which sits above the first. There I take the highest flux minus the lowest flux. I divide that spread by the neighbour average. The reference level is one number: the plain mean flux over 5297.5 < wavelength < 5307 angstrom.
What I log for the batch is 10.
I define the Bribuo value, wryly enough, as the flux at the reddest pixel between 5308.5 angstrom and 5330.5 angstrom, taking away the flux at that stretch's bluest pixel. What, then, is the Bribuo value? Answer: -26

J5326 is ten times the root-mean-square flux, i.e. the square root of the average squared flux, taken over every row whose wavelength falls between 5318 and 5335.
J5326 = 2979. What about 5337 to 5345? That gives 2999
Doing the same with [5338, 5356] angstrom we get 3142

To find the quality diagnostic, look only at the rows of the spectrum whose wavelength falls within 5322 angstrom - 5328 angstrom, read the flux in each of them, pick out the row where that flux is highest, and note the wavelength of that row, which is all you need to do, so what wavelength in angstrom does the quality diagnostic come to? 5322.53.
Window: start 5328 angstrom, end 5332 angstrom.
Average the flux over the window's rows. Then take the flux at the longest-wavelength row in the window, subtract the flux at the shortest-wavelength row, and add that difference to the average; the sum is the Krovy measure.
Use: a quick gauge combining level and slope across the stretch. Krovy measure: 289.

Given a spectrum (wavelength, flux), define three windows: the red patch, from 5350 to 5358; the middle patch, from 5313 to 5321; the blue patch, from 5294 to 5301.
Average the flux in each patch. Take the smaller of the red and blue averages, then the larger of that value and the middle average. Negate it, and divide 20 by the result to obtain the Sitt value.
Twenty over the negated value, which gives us -0.0650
